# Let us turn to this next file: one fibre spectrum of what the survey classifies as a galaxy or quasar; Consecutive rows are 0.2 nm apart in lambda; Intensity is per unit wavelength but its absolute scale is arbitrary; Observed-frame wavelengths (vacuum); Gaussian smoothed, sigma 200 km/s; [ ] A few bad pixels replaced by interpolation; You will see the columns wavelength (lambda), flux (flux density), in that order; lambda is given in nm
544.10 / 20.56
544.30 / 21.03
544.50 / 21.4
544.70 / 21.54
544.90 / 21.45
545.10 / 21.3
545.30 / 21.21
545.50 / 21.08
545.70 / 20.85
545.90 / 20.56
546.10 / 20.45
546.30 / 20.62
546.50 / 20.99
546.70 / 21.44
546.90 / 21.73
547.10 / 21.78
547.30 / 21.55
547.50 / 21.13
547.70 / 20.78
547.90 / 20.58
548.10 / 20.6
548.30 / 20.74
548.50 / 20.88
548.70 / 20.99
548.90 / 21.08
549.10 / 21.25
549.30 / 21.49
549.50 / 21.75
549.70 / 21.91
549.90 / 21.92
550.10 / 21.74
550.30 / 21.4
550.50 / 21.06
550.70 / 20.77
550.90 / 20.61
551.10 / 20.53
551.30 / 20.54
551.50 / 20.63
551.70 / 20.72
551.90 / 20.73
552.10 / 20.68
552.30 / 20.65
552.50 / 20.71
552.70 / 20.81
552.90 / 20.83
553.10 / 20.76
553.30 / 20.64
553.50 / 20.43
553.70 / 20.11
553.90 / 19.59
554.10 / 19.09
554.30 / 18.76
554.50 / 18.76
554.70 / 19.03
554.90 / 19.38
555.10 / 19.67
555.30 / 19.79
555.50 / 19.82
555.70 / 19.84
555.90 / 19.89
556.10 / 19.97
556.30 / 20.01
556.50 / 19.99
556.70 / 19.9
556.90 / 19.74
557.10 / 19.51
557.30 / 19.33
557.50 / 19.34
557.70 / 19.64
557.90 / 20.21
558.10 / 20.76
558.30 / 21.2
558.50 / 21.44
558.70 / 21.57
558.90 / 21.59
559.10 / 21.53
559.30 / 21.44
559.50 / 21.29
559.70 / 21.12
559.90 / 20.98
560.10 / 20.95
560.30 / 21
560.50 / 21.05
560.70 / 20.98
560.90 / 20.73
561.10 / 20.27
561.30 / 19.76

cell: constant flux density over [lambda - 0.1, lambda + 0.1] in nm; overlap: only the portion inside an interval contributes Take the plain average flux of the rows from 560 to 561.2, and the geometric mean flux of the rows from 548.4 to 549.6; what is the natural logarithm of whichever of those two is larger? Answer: 3.06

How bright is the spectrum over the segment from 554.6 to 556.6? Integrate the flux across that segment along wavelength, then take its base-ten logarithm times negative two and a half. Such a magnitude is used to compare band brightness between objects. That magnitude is -3.99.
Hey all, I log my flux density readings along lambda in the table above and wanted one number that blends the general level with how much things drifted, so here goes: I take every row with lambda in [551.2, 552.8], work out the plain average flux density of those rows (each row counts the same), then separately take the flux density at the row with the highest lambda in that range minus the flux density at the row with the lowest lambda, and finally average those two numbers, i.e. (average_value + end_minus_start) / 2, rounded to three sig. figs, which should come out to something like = 10.5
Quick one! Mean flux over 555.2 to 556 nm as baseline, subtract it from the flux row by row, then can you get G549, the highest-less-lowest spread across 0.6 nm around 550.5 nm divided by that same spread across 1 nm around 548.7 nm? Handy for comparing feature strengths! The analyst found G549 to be 1.2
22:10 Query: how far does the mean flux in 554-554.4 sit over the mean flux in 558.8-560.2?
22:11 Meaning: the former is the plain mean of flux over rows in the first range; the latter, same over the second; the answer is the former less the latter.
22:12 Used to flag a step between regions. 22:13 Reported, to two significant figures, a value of -2.3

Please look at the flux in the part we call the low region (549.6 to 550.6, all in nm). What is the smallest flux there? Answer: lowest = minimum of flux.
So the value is 21.06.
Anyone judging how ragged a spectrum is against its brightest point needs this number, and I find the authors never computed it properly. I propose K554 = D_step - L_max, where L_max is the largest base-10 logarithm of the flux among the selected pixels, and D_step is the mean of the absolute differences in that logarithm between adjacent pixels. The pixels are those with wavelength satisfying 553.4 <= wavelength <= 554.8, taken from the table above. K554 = -1.30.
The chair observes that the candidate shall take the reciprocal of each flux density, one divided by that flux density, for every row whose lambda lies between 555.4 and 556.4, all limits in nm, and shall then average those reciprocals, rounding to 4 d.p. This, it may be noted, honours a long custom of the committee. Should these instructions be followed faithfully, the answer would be 0.0502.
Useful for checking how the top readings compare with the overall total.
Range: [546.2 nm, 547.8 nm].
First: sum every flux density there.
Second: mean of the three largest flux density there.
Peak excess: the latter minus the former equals -148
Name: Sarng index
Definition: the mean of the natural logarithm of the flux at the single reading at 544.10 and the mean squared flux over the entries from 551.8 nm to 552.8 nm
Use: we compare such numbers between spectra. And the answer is 216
